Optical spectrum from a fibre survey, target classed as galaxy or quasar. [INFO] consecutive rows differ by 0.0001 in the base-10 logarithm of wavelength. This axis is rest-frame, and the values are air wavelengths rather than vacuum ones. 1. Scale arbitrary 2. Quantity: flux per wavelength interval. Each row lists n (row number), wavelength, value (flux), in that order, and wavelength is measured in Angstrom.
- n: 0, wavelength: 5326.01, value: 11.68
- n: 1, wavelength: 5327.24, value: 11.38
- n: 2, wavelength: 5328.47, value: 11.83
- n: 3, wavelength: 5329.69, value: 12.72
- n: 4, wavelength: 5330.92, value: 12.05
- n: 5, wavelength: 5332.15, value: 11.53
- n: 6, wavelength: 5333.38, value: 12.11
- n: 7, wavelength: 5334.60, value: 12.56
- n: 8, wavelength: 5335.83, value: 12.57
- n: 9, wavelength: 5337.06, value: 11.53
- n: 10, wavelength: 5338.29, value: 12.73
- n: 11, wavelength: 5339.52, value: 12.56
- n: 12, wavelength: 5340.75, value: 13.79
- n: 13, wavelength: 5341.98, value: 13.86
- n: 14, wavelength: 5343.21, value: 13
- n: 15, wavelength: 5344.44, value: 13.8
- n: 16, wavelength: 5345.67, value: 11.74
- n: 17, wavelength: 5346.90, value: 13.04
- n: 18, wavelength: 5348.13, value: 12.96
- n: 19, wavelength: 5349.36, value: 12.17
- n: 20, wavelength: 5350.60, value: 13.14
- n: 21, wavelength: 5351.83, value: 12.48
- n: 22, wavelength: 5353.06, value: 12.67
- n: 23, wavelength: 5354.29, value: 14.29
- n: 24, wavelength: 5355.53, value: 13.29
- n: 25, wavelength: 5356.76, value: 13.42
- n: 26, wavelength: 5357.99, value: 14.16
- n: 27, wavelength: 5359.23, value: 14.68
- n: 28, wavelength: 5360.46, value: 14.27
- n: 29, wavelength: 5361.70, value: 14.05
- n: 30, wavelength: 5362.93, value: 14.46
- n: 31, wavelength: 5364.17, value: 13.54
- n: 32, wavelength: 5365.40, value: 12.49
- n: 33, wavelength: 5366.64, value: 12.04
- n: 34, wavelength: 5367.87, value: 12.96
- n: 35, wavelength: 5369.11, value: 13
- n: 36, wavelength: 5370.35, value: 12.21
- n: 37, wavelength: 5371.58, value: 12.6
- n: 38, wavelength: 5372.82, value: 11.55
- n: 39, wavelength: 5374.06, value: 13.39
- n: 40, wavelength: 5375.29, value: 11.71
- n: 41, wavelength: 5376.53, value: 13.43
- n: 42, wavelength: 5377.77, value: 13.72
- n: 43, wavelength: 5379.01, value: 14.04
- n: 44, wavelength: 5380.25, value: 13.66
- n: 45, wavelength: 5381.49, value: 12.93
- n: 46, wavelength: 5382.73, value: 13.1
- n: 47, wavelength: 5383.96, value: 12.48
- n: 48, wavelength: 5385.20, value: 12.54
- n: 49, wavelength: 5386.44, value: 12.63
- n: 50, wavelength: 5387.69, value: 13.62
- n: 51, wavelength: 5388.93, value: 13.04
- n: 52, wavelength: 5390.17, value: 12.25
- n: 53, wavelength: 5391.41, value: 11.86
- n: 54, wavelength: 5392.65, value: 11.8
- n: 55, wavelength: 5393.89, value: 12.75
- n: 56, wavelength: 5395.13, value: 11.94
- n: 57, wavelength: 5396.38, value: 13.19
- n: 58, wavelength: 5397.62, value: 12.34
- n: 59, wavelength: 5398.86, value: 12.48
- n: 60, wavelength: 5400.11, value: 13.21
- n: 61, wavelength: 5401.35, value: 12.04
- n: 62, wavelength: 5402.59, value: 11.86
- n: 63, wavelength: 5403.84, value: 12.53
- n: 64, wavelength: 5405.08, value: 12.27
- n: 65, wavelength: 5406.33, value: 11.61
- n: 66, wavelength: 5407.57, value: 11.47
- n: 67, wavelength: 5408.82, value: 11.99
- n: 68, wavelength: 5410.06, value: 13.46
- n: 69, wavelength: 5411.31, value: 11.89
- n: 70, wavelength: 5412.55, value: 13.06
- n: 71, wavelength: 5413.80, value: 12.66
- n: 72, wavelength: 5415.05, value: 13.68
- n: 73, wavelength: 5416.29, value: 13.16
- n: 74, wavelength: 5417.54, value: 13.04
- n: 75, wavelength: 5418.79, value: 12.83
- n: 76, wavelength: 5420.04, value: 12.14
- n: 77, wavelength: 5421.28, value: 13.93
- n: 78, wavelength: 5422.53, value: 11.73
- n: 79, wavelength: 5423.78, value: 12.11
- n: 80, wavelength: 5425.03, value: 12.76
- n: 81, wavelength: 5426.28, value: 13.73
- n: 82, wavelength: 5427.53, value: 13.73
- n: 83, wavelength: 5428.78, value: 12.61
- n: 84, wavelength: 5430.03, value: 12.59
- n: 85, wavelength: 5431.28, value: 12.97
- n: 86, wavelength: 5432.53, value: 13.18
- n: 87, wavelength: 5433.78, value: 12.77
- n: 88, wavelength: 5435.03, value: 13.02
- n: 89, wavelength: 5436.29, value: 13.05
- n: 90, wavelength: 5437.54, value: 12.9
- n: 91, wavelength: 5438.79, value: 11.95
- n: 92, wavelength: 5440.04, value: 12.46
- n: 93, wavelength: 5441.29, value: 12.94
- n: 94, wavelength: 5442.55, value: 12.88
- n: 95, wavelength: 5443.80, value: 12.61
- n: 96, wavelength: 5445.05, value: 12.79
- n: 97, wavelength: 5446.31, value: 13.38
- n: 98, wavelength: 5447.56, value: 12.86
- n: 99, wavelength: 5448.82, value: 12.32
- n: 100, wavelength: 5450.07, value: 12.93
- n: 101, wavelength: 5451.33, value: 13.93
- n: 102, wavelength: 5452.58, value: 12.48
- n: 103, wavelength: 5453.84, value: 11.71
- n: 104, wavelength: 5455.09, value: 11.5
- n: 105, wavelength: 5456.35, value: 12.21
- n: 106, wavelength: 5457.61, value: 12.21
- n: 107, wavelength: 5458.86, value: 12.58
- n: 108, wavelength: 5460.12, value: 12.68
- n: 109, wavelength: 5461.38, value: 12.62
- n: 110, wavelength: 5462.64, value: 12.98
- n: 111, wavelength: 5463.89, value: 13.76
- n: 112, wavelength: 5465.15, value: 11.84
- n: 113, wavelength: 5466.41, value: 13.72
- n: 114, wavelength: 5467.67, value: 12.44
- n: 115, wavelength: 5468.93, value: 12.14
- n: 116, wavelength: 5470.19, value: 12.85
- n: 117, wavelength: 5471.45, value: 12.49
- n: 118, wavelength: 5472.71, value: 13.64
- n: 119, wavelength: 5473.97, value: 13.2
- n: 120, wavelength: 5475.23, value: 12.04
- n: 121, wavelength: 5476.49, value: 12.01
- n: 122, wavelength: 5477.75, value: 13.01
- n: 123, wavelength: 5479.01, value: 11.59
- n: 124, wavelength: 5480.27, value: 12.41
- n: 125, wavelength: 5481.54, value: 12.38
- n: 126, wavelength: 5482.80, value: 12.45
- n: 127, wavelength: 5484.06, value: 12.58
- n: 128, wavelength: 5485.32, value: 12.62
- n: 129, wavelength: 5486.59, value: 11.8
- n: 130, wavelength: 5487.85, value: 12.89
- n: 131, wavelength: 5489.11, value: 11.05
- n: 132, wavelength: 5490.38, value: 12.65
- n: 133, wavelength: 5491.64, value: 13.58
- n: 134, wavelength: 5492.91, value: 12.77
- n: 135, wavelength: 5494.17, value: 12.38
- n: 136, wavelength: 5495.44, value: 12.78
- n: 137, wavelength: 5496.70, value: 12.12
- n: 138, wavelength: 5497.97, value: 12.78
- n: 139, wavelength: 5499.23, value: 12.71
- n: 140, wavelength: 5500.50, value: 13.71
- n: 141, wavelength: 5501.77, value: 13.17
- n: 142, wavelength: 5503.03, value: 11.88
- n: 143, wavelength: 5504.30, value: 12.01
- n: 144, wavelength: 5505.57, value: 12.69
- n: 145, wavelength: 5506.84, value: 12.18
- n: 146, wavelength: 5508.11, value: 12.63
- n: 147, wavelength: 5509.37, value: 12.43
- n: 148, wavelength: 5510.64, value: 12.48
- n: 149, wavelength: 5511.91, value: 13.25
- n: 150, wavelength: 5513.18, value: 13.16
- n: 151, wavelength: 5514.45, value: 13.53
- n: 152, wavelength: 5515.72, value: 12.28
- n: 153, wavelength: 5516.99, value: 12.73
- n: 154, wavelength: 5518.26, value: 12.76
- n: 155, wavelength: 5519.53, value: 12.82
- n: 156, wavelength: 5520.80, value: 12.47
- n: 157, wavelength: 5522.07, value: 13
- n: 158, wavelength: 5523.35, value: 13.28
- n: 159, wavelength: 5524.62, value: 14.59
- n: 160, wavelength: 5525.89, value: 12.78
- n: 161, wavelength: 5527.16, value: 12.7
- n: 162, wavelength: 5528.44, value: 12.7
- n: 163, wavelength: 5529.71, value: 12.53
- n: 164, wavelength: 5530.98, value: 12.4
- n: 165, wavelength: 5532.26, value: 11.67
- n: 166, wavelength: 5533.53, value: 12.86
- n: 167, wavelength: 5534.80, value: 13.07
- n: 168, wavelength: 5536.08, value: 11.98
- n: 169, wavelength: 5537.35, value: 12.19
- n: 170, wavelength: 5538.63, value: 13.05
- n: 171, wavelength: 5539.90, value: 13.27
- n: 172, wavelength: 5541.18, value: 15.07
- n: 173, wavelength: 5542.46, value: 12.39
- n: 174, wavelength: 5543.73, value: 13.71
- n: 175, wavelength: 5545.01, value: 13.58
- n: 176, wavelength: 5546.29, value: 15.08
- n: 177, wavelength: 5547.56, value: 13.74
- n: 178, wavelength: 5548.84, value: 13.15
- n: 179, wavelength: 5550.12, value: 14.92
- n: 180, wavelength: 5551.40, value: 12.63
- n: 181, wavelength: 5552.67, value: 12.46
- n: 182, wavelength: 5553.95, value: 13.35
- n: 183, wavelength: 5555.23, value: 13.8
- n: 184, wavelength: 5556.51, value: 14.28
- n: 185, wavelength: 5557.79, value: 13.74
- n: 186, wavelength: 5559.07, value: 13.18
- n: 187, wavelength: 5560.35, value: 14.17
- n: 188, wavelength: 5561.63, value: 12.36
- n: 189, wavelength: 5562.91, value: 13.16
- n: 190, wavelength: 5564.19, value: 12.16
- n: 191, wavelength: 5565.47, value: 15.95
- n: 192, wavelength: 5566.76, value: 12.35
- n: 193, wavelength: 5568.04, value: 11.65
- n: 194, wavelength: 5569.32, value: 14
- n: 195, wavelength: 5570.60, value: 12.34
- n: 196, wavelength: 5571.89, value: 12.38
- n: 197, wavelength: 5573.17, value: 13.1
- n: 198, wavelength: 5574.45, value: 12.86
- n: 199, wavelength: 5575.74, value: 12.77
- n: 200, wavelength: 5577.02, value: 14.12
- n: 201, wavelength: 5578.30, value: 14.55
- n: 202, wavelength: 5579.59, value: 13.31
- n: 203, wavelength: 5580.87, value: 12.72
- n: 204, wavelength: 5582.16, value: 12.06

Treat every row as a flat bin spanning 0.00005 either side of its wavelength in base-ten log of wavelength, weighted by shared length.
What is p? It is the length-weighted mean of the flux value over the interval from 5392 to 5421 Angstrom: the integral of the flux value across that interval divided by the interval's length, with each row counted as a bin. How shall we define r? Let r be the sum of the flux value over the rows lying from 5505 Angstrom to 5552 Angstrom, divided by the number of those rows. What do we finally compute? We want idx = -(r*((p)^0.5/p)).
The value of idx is -3.68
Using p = 12.5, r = 13.0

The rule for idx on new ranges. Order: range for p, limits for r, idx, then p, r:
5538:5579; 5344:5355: -3.53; 13.4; 12.9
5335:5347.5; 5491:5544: -3.58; 12.9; 12.8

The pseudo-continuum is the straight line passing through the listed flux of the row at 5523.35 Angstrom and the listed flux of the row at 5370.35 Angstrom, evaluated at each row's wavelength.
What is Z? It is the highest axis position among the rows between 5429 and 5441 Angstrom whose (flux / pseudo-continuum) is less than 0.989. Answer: 5440.04 Angstrom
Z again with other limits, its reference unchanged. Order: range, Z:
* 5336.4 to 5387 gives 5375.29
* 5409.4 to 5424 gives 5423.78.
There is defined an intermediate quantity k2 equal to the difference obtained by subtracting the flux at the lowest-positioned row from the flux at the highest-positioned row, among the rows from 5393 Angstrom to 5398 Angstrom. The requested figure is -0.4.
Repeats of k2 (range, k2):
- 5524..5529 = -1.9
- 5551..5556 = 1.2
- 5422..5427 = 2.0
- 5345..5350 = 0.4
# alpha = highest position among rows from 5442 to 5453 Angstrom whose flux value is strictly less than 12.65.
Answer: 5452.58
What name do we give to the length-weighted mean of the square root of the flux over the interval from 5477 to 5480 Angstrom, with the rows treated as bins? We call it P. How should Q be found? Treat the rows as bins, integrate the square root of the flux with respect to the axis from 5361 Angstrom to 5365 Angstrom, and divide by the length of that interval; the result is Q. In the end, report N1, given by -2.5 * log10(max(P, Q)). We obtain -1.43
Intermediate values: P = 3.51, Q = 3.73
